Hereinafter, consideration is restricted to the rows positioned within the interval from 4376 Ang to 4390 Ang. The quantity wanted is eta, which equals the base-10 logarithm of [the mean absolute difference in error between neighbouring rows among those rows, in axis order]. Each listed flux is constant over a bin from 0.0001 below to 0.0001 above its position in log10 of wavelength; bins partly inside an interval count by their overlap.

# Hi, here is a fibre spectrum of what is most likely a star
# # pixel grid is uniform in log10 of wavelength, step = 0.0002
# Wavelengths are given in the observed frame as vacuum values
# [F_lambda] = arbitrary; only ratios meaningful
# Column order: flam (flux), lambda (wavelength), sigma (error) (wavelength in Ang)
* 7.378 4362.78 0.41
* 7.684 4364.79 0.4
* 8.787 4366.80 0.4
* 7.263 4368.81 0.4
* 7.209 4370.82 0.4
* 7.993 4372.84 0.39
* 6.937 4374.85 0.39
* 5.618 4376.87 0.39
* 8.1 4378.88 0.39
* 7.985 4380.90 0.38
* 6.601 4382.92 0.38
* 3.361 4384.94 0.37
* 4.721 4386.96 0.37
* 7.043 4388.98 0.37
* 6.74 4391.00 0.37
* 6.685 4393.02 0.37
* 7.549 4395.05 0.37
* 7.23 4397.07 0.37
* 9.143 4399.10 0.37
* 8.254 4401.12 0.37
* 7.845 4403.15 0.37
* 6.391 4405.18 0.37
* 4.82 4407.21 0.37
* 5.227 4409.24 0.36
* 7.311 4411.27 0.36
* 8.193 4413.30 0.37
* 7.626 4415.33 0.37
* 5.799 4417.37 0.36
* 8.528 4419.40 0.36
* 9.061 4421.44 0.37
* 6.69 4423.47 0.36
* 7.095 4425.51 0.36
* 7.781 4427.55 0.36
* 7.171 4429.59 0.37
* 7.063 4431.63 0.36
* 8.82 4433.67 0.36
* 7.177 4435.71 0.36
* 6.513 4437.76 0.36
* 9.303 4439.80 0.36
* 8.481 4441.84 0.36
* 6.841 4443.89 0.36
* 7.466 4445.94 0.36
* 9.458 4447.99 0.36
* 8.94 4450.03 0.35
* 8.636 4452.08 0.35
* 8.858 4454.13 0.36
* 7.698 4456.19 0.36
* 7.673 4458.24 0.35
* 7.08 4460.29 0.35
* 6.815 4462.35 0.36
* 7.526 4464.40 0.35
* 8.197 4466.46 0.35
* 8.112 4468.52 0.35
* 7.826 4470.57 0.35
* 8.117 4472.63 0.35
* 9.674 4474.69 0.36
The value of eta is -2.5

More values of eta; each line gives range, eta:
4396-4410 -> -2.8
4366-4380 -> -2.8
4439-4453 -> -2.8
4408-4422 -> -2.3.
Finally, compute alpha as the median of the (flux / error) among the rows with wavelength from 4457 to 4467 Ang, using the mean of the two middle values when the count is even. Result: 22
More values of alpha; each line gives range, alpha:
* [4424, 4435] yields 20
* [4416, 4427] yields 20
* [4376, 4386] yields 17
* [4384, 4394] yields 18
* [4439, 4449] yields 24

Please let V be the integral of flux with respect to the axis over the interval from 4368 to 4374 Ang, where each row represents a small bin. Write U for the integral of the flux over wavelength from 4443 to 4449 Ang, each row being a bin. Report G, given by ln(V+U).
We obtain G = 4.53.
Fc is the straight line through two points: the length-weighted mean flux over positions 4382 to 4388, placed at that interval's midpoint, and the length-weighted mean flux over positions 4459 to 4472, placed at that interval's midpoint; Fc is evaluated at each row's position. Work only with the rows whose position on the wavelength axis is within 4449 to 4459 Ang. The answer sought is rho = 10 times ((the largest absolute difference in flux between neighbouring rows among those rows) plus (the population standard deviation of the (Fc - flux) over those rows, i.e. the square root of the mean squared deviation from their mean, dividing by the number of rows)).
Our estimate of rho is 18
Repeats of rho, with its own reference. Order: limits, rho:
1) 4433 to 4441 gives 39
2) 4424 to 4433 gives 10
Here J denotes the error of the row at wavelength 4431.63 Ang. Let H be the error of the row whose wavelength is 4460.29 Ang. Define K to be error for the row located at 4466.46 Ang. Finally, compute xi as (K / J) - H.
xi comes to 0.622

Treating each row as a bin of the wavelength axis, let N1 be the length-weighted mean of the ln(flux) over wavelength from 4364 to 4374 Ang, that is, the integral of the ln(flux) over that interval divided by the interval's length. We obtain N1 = 2.05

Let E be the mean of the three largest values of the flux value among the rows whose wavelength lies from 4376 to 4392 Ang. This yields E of 7.7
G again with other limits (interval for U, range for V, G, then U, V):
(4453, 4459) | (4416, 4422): 4.55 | 49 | 46.1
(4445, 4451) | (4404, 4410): 4.44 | 52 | 33.3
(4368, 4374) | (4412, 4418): 4.49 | 45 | 43.8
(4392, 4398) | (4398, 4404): 4.54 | 43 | 50.5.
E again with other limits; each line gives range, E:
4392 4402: 8.3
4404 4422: 8.6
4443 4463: 9.1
